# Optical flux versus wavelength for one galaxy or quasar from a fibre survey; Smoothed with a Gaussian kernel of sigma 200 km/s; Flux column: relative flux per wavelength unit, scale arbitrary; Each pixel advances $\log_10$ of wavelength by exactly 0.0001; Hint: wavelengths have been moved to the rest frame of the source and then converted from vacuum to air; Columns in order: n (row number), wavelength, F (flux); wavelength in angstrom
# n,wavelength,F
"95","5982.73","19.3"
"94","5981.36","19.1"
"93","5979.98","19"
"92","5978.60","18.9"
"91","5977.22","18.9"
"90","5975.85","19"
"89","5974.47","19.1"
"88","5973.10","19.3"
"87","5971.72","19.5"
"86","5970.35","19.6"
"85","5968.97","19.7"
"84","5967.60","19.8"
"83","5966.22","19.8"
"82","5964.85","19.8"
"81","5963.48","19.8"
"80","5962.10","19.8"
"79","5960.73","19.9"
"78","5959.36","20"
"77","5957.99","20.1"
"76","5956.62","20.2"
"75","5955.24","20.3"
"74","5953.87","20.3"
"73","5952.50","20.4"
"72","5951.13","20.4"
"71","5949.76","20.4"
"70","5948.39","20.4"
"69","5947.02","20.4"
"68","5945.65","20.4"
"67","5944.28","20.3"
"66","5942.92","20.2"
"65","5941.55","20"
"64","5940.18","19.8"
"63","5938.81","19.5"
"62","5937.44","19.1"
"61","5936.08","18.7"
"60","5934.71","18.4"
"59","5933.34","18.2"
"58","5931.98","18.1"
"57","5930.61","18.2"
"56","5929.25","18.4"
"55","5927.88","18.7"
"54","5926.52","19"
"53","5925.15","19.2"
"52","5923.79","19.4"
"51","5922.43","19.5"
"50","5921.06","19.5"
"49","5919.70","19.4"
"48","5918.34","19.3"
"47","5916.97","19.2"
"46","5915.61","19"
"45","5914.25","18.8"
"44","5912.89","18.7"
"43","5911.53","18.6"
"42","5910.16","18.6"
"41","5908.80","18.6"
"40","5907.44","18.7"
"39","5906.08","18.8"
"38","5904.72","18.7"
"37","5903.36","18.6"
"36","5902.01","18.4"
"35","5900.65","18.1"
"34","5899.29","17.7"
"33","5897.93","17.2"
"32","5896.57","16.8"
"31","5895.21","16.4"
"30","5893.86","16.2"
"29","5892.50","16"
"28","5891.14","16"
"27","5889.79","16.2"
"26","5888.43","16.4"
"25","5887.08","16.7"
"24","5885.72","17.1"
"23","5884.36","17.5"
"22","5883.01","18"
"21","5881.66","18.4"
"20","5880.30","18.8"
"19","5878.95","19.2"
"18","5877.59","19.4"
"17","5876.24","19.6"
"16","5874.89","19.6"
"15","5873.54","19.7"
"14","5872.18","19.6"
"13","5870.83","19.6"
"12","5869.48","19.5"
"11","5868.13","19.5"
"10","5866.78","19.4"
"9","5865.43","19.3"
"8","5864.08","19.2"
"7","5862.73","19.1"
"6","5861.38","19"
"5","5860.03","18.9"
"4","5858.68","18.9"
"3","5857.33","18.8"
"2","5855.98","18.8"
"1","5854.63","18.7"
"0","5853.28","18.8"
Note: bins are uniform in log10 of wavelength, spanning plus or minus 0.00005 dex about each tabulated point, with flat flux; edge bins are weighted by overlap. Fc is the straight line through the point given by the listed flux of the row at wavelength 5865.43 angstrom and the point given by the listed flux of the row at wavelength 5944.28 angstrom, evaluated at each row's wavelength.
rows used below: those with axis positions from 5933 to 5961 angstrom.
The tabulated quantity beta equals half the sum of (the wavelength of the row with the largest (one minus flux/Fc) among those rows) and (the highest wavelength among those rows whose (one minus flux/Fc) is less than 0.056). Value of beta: 5947.0 angstrom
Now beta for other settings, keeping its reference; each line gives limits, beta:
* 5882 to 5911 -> 5899.3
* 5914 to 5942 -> 5936.8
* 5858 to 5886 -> 5883.0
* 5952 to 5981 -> 5975.2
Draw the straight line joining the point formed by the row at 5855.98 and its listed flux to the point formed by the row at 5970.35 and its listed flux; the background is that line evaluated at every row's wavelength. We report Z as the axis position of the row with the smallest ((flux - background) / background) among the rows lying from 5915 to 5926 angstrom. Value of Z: 5915.61 angstrom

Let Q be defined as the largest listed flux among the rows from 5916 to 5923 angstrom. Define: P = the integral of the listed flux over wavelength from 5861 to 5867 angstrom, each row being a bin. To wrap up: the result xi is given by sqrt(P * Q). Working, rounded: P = 115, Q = 19.5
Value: 47.4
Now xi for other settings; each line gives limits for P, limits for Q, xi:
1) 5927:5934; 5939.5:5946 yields 51.2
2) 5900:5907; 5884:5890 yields 47.7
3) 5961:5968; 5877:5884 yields 51.8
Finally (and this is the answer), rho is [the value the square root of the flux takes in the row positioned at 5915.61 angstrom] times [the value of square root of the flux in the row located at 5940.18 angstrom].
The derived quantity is 19.4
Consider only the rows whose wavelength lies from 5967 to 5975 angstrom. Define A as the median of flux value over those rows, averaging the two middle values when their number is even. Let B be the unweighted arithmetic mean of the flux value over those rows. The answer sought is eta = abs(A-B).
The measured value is 0.05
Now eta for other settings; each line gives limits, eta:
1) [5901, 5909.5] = 0.02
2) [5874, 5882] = 0.13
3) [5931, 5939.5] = 0.12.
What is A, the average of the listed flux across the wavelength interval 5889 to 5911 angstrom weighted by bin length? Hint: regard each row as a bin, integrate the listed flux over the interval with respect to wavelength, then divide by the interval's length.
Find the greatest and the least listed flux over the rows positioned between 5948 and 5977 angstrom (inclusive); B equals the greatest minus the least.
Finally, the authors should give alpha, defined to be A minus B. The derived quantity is 16.2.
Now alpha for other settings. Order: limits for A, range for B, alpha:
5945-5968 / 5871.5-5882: 18.8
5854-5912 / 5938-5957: 17.4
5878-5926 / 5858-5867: 17.6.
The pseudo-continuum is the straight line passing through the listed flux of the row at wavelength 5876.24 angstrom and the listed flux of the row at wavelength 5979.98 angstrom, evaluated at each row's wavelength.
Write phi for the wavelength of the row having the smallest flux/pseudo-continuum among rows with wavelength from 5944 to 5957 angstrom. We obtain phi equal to 5956.62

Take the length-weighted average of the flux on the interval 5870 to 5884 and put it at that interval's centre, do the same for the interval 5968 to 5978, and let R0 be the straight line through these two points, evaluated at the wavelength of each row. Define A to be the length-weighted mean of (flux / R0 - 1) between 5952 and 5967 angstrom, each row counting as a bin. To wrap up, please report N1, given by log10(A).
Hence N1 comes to -1.4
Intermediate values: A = 0.038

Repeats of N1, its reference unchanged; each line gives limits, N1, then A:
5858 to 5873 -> -2.2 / 0.007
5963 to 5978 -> -2.1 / 0.008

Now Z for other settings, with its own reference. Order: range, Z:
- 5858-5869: 5860.03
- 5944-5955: 5953.87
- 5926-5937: 5931.98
